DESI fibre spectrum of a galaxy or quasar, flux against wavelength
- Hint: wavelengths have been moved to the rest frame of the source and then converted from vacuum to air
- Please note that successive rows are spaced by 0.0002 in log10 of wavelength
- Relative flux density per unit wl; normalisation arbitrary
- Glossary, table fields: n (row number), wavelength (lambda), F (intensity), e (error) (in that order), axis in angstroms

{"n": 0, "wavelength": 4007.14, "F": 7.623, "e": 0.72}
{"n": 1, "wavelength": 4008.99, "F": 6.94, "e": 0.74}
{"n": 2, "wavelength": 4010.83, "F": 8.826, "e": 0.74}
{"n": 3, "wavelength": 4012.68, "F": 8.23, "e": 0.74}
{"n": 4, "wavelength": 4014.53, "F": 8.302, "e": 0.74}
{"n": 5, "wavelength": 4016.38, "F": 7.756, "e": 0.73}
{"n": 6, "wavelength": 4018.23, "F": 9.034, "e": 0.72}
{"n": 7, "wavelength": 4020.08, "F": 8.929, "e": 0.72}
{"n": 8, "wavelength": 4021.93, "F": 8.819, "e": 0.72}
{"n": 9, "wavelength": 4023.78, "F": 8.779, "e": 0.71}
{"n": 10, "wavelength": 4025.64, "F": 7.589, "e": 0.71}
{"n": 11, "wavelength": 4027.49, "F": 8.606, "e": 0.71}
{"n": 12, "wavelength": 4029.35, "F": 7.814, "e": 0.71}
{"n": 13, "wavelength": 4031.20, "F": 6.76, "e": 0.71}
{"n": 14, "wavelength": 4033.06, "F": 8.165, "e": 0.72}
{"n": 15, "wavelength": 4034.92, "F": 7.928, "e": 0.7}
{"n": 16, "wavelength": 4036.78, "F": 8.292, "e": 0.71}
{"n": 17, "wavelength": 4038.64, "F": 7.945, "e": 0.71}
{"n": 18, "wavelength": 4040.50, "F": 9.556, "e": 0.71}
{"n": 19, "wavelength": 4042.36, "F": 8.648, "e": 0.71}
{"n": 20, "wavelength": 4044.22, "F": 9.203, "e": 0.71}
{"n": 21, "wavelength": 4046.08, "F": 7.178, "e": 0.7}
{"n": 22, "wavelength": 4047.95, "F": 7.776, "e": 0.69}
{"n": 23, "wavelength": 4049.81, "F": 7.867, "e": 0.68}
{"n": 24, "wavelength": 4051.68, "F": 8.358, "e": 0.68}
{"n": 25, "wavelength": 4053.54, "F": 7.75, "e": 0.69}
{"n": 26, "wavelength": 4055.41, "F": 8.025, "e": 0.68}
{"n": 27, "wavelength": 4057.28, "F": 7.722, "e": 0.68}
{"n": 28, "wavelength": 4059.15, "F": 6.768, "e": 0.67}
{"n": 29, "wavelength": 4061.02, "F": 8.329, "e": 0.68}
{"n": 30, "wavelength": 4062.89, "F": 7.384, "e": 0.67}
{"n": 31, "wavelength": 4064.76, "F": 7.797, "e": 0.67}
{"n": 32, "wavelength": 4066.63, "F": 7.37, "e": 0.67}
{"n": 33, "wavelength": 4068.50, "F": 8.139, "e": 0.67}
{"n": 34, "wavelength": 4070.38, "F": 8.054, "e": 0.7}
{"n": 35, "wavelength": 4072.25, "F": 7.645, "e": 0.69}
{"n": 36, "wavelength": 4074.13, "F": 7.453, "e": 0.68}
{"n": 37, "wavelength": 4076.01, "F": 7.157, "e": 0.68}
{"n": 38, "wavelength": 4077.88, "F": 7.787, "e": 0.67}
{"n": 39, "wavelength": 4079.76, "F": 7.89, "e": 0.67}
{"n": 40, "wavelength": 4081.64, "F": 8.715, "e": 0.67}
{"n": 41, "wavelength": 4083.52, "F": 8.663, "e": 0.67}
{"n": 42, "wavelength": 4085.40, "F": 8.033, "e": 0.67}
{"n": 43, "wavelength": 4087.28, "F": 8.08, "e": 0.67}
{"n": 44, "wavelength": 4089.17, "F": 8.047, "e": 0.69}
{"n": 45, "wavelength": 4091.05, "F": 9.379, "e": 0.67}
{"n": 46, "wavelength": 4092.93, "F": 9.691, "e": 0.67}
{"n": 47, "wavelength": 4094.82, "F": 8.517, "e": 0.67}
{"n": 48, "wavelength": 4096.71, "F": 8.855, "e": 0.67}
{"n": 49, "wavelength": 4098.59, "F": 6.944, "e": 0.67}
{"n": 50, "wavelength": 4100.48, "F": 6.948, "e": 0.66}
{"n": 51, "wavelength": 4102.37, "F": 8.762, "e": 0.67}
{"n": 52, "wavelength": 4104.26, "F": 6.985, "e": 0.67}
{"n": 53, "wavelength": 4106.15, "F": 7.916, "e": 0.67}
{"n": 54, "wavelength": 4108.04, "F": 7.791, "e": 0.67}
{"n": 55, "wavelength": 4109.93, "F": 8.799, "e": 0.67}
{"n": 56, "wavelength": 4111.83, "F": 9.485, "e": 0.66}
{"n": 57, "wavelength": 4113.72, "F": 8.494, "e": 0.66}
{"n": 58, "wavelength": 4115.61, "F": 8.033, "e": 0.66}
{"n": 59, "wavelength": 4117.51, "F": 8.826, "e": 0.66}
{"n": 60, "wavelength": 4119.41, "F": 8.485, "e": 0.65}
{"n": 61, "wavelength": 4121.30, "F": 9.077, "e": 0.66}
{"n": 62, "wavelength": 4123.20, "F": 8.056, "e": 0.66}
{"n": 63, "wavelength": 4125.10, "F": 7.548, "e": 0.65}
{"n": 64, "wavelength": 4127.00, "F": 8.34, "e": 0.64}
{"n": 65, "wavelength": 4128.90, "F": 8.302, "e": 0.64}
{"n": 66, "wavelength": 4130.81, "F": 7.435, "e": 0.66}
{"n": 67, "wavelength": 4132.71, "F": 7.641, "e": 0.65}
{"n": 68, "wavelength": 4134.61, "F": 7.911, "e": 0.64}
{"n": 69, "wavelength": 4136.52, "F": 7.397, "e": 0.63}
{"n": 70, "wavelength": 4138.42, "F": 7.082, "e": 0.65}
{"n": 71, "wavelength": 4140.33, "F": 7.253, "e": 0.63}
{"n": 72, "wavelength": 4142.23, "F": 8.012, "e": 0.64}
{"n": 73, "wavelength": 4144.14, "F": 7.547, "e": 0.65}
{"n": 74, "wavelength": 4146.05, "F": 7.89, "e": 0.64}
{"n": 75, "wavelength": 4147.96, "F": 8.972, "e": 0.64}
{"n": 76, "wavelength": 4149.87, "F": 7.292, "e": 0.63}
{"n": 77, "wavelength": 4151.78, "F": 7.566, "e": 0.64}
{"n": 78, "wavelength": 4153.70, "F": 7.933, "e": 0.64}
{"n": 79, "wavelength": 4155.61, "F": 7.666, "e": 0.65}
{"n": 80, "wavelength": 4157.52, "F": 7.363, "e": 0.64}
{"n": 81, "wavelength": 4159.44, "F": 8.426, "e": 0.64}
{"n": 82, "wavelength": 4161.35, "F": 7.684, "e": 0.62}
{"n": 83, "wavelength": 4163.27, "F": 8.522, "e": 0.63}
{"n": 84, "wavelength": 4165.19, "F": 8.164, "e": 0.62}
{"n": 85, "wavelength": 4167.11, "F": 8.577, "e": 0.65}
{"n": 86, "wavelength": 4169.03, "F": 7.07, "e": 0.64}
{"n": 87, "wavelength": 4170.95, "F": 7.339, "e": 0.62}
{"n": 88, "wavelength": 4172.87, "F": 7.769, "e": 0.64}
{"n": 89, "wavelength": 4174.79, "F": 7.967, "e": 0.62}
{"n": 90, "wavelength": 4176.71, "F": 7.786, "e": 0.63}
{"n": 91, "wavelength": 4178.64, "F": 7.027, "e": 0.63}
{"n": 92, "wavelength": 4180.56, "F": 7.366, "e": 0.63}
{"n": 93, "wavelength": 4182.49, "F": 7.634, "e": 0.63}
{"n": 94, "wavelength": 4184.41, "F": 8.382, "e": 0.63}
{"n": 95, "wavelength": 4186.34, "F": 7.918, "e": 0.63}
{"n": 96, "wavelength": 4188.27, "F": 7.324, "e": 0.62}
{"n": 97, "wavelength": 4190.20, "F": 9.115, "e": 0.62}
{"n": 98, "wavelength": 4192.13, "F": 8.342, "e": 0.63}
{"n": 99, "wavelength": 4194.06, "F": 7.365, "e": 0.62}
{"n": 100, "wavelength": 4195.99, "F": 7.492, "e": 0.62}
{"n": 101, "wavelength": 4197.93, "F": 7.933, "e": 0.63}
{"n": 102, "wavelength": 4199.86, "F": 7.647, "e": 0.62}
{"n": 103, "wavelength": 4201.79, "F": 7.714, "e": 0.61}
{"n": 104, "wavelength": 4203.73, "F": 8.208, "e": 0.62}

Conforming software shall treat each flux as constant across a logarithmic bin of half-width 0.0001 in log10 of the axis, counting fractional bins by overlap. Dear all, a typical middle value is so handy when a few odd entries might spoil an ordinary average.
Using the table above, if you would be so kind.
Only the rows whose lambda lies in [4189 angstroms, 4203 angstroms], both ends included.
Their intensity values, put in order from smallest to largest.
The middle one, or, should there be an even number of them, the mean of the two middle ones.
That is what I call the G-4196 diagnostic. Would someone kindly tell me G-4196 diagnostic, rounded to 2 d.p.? 7.71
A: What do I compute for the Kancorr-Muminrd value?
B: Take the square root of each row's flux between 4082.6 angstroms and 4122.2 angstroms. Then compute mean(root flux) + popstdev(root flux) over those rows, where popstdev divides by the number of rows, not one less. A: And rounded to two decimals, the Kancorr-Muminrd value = 3.02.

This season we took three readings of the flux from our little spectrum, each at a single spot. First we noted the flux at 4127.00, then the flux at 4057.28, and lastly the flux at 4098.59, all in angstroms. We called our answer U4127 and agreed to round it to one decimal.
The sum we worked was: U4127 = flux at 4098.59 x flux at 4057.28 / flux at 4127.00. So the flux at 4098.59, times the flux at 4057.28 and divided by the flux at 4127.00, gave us 6.4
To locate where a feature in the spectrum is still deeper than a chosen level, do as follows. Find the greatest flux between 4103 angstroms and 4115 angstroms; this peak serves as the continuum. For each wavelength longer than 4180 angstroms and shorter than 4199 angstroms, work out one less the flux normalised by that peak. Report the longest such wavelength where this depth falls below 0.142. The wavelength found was 4192.13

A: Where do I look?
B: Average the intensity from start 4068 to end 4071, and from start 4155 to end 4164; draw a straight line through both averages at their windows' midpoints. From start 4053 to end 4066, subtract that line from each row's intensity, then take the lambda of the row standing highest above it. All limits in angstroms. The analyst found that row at 4061.02 angstroms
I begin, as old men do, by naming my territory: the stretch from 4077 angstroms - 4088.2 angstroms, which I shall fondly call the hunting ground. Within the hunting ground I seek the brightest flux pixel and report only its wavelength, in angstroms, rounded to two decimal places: 4081.64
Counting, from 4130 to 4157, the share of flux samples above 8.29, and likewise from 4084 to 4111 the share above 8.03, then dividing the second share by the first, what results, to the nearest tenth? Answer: 9.0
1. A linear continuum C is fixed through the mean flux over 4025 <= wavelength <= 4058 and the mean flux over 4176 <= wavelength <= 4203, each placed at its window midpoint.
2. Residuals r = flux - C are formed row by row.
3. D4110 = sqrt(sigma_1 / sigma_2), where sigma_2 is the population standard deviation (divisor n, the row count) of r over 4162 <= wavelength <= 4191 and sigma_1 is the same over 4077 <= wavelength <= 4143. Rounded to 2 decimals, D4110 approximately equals 1.10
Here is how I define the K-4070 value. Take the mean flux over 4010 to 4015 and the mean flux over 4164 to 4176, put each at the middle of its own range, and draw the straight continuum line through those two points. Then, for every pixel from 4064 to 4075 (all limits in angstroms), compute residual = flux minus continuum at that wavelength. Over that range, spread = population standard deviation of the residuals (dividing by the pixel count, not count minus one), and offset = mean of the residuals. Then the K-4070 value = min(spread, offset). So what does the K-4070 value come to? -0.5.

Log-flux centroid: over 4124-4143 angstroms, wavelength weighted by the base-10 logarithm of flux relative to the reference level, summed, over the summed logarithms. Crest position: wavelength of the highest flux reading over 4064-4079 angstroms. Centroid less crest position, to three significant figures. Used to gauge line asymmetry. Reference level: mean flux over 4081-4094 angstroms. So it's 66.1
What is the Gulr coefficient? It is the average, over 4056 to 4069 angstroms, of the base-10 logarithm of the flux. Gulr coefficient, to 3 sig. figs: 0.882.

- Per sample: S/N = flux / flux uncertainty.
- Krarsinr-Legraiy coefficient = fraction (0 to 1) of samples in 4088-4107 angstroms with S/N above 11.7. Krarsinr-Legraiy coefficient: 0.6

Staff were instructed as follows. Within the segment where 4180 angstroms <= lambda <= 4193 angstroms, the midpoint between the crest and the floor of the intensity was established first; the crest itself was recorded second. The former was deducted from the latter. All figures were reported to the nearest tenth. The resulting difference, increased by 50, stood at 50.9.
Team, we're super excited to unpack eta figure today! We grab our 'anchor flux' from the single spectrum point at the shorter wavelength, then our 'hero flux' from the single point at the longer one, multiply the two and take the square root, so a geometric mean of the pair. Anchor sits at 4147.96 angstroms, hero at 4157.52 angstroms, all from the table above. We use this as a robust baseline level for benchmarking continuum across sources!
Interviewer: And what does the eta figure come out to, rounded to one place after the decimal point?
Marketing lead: 8.1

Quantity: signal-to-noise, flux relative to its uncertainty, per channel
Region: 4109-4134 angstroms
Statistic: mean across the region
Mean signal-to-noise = 12.7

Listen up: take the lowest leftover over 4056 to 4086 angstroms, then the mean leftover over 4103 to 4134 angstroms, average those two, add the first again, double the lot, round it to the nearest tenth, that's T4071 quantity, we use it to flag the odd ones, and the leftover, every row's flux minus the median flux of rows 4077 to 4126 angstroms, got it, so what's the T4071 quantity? -4.6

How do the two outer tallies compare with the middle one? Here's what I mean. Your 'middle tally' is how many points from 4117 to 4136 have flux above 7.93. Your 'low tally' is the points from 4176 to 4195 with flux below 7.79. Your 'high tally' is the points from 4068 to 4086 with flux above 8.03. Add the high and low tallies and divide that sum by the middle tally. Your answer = 1.8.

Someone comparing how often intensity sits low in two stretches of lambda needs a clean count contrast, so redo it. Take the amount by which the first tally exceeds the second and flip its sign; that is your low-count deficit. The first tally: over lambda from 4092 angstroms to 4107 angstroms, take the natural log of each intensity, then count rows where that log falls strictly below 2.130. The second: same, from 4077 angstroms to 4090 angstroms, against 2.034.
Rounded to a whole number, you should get -4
